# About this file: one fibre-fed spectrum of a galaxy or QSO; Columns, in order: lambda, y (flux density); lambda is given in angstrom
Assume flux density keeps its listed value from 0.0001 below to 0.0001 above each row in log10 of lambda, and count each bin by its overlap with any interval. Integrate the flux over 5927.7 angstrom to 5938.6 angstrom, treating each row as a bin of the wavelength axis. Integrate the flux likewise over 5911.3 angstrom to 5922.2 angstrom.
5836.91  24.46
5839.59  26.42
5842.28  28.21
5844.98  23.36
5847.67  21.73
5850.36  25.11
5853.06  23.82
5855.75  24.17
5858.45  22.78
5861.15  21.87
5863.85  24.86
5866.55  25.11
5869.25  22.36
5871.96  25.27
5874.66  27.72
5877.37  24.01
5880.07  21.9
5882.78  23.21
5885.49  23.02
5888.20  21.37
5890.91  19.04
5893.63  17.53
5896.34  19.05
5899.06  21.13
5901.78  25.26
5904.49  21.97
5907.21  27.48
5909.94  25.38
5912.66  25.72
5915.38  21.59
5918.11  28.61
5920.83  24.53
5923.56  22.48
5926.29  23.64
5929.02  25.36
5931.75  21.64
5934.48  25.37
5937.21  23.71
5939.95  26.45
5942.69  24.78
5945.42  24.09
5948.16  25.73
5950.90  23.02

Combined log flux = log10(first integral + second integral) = 2.73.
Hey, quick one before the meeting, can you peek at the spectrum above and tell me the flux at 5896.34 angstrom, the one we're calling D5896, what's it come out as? 19.05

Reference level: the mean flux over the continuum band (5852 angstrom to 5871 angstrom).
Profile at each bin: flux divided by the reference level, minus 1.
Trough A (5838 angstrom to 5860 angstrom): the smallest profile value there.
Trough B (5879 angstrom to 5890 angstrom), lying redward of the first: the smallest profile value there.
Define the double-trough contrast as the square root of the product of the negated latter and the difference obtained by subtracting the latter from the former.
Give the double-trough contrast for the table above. 0.038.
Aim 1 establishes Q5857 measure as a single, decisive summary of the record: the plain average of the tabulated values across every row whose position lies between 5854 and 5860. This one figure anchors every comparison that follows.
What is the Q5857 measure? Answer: 23.5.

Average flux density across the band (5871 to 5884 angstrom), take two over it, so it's 0.082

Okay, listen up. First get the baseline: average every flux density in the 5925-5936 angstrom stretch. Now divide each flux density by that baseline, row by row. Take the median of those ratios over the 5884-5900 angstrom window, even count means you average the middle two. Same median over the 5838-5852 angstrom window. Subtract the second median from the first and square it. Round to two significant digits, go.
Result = 0.044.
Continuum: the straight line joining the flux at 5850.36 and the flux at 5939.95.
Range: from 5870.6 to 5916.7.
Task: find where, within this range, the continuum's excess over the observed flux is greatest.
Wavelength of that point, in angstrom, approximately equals 5893.63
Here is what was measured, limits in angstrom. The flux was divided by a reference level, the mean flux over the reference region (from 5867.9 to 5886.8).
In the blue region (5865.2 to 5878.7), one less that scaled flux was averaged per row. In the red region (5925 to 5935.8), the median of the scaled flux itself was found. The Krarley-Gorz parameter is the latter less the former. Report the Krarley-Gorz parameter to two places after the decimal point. 1.06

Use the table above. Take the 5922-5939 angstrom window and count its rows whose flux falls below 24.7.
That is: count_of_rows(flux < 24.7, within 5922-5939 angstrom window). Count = 4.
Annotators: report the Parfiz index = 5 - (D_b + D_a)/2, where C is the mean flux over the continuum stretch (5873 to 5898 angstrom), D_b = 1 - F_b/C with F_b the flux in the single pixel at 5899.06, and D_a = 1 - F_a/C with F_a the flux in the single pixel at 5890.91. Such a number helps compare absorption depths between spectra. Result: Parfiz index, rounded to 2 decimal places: 4.92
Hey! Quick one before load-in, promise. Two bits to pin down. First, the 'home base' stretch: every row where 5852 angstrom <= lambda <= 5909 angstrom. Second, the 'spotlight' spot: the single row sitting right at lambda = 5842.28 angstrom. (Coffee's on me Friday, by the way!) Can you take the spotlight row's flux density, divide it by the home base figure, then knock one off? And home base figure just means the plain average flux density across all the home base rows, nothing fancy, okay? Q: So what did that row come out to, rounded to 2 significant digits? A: 0.23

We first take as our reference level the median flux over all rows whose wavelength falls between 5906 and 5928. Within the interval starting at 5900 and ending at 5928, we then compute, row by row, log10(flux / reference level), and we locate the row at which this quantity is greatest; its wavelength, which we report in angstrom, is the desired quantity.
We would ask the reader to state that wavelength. 5918.11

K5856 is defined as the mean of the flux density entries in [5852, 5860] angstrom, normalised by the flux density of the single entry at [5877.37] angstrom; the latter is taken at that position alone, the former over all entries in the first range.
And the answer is 0.98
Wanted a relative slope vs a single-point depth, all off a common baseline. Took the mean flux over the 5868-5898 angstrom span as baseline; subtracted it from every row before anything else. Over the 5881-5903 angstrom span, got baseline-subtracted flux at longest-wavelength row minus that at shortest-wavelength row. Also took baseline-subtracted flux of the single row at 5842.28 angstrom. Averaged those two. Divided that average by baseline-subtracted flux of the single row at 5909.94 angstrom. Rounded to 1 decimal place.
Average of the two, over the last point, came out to 1.3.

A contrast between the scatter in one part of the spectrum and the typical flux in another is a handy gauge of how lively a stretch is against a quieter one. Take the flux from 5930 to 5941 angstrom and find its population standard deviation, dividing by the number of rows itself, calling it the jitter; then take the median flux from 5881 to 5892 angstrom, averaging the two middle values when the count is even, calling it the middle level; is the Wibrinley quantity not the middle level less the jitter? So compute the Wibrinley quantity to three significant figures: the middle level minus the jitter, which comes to 20.4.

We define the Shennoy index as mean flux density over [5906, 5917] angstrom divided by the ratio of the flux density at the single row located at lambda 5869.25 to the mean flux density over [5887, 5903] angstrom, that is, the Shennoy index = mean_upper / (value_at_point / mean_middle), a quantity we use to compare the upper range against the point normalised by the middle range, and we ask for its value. 23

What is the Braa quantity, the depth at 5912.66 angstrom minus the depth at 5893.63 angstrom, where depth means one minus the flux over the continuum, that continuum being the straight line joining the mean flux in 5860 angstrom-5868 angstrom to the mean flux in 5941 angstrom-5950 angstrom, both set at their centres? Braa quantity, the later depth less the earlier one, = -0.33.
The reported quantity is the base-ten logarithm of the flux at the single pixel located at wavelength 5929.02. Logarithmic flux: 1.40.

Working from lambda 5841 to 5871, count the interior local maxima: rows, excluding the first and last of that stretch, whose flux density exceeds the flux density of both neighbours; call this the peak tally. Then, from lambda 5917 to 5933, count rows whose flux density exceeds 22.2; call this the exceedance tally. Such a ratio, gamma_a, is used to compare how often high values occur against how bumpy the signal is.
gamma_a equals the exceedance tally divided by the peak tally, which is 1.7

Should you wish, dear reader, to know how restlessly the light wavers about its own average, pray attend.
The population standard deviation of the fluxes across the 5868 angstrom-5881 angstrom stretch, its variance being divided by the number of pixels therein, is 2.1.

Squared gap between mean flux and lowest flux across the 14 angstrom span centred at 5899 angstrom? 12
